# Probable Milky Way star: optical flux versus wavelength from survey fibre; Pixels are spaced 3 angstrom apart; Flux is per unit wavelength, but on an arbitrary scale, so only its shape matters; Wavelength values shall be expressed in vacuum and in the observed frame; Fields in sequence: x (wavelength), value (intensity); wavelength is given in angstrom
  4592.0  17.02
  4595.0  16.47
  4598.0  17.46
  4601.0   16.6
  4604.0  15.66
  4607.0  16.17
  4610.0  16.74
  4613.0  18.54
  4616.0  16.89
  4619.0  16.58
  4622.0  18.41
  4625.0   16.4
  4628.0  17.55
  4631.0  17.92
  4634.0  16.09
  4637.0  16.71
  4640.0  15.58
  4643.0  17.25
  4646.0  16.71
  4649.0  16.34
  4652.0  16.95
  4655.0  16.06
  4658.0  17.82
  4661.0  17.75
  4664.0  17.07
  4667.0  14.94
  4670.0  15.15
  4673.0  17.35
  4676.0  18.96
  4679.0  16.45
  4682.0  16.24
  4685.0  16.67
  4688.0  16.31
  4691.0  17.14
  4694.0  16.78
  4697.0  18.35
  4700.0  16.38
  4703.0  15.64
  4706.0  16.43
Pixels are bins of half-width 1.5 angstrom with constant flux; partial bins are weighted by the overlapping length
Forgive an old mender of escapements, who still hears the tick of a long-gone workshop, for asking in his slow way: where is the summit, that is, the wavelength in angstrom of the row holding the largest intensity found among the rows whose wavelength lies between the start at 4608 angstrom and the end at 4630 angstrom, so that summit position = 4613.0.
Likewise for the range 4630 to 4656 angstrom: 4631.0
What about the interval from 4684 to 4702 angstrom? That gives 4697.0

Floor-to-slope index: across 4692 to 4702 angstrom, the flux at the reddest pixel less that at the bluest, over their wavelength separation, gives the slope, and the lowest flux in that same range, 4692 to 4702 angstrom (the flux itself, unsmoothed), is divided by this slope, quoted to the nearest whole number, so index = -246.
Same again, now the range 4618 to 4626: -547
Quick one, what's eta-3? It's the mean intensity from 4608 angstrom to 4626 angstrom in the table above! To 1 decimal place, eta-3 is 17.3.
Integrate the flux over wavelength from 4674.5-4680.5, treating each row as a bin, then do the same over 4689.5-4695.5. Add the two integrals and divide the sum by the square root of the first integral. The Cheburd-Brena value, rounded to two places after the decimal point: 20.18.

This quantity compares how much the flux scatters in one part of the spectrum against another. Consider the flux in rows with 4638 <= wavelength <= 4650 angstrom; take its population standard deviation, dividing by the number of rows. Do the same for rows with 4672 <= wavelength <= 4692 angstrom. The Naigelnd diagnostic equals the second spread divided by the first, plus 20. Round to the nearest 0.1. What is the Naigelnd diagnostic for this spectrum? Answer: 21.5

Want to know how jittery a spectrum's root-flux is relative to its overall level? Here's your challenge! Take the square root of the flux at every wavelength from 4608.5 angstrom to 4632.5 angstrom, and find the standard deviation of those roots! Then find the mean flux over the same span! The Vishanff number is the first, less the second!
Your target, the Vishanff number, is -17.28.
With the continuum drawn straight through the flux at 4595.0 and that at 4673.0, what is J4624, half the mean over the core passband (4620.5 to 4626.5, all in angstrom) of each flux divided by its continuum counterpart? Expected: 0.518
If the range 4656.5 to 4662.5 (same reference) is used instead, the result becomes 0.517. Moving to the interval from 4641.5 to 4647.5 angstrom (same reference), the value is 0.499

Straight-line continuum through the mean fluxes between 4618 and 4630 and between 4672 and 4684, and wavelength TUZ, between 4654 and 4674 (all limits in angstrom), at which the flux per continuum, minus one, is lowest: 4667.0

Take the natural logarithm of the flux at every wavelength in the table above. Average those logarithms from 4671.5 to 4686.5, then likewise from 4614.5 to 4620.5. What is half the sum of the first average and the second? 2.83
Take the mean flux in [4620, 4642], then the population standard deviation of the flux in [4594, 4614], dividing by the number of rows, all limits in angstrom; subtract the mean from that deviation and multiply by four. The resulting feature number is -64.3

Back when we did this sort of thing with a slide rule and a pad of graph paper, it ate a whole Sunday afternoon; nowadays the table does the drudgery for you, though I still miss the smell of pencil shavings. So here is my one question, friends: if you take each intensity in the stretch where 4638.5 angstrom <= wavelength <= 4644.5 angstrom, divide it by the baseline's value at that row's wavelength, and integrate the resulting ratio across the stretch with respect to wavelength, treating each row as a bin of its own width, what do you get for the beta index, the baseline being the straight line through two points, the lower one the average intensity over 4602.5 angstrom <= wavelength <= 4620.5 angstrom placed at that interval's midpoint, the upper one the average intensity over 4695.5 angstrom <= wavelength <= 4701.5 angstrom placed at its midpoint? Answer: 5.8 angstrom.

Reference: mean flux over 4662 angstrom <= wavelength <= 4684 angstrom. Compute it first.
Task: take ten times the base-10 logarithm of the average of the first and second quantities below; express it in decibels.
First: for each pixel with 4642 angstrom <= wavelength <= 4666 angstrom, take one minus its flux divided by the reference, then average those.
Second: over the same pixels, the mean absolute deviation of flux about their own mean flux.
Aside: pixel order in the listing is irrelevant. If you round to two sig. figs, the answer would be -6.4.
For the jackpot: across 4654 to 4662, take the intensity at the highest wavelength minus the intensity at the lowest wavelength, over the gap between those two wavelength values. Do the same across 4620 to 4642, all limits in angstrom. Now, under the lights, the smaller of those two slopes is -0.16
